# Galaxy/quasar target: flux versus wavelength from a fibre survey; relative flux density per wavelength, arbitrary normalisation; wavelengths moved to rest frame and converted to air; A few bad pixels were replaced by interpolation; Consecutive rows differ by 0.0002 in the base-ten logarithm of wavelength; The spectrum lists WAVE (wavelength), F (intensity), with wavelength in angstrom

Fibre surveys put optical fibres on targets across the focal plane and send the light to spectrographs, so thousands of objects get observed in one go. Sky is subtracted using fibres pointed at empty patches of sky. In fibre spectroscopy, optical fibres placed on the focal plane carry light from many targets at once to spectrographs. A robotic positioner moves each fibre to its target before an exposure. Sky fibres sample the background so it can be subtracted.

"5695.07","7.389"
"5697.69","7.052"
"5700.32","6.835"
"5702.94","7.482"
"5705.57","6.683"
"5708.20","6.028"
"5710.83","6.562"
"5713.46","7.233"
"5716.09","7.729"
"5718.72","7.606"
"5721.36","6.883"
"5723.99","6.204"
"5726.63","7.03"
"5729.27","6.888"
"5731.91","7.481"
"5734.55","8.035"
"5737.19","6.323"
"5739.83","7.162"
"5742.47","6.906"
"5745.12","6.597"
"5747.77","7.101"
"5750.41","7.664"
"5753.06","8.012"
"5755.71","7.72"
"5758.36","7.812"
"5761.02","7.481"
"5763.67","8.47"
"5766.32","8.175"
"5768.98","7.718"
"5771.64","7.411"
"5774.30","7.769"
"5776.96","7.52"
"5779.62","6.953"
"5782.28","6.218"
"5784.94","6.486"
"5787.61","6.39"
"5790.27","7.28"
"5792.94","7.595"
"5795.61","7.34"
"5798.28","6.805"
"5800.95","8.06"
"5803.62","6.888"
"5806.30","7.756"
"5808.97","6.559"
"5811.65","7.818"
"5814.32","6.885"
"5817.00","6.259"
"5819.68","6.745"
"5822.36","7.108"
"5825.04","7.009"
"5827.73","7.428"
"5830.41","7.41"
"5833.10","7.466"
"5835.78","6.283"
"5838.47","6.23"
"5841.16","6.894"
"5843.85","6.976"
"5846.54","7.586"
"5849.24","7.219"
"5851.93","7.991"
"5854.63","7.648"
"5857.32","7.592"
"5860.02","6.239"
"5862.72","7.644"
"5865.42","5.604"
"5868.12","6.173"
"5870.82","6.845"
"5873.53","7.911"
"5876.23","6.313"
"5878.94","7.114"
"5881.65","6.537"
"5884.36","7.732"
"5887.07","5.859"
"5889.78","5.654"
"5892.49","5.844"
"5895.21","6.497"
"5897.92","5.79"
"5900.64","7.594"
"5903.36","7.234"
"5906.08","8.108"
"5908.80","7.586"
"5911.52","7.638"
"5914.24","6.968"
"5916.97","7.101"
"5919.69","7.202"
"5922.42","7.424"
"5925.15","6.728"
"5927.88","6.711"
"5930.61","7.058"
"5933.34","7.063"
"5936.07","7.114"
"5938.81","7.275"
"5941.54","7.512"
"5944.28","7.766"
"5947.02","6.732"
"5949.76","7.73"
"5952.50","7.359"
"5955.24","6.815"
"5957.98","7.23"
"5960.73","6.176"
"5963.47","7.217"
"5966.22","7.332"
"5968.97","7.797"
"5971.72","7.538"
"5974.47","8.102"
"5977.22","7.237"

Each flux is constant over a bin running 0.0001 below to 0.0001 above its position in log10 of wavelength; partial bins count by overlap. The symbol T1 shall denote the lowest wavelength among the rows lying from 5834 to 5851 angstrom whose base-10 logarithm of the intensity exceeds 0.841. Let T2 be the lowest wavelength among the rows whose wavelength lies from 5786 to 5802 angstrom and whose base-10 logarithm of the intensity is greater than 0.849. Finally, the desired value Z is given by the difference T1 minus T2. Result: 53.6 angstrom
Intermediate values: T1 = 5843.85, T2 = 5790.27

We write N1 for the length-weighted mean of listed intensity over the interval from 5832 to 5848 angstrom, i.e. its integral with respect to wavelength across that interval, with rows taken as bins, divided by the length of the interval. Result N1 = 6.90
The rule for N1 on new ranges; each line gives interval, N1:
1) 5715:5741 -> 7.13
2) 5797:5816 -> 7.24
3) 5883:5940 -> 6.96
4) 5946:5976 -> 7.28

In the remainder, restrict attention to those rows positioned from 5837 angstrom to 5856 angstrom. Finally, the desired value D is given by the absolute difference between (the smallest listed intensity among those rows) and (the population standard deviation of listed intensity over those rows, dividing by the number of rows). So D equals 5.69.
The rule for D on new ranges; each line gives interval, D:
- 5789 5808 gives 6.39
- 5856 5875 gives 4.79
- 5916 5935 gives 6.48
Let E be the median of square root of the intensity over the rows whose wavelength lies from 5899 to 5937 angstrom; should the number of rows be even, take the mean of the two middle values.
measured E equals 2.68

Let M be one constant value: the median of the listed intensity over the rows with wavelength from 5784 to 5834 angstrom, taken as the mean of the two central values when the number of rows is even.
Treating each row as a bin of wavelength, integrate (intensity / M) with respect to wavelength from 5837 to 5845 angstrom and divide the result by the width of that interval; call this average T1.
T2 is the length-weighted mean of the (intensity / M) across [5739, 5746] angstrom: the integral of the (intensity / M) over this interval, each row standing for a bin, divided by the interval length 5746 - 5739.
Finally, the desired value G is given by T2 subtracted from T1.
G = -0.028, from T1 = 0.94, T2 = 0.97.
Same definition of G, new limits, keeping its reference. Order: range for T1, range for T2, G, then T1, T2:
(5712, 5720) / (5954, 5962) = 0.108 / 1.06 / 0.95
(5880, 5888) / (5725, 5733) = -0.044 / 0.95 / 1.00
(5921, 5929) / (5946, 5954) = -0.047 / 0.98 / 1.03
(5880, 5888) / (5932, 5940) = -0.053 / 0.95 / 1.01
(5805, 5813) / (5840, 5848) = 0.032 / 1.04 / 1.01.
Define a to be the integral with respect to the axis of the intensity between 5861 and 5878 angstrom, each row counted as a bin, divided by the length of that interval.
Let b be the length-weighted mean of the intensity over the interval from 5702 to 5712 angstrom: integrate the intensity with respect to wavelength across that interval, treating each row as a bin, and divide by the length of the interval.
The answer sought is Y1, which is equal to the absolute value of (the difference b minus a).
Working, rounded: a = 6.7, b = 6.7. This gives 0.09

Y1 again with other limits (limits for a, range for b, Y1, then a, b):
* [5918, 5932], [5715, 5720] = 0.64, 7.0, 7.7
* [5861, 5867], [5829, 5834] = 0.85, 6.6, 7.4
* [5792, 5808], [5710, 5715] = 0.41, 7.4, 7.0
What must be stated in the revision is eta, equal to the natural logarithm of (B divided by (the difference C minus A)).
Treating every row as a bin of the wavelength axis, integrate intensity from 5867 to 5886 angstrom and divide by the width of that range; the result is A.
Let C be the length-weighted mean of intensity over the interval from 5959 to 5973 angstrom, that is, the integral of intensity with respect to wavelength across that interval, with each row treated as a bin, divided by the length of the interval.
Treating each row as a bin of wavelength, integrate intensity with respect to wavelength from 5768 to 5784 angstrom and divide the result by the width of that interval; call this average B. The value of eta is 3.3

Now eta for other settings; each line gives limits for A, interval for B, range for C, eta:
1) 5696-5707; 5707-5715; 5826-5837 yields 3.9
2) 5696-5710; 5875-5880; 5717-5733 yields 3.5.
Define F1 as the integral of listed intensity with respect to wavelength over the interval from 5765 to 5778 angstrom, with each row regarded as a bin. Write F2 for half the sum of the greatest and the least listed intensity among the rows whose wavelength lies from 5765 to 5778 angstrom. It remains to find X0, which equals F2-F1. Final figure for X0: -93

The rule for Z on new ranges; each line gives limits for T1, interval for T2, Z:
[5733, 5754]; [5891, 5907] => -166.1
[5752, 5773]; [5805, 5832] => -53.2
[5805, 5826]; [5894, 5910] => -94.3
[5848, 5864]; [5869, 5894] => -24.3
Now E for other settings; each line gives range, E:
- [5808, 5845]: 2.63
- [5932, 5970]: 2.69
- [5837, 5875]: 2.66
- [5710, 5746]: 2.64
